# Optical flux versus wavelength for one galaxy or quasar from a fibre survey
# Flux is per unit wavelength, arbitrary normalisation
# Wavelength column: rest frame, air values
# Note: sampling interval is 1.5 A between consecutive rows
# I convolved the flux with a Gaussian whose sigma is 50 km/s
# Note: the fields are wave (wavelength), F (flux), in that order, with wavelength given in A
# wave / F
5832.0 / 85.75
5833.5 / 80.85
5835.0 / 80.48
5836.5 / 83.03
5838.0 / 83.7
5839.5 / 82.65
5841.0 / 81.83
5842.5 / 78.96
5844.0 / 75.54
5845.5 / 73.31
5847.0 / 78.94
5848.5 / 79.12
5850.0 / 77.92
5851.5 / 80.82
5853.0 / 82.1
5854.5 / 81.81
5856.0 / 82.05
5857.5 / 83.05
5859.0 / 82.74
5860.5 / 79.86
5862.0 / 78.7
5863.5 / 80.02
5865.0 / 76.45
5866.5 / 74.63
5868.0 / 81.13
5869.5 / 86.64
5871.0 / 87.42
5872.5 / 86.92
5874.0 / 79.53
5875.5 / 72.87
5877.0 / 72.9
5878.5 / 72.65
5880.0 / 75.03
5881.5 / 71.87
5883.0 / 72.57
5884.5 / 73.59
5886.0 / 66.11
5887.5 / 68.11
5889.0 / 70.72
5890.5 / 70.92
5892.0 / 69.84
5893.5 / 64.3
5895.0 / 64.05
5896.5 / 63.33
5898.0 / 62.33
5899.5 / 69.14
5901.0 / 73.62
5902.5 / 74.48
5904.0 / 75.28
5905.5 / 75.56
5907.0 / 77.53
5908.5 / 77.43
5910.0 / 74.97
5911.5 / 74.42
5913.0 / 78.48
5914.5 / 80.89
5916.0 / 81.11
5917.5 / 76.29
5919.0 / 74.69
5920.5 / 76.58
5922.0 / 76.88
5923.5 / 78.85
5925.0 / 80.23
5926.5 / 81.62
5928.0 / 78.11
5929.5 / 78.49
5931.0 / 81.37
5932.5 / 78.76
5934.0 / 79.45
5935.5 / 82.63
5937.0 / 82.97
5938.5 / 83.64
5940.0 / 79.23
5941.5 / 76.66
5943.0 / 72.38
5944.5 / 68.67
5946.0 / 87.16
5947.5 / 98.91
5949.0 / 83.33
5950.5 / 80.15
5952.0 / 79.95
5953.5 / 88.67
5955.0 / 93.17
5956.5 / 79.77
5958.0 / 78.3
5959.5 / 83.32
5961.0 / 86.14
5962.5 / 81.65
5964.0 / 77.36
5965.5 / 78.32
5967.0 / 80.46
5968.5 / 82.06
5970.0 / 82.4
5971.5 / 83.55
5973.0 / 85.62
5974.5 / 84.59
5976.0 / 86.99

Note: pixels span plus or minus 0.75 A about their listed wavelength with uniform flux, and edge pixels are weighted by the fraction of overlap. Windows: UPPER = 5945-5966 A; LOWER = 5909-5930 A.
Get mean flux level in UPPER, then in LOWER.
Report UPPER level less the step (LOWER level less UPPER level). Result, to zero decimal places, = 90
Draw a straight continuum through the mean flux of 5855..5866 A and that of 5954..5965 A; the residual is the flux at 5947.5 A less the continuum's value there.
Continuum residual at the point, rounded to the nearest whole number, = 16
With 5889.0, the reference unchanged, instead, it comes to -10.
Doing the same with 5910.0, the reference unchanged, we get -7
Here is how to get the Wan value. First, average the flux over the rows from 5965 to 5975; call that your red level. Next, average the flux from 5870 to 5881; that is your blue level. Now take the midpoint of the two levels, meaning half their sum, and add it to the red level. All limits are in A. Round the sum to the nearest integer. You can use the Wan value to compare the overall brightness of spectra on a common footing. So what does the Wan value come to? 163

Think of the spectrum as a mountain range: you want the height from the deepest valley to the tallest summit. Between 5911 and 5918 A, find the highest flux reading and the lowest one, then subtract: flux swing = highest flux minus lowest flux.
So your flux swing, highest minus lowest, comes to 6.7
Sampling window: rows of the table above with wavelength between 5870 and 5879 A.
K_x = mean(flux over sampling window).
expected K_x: 79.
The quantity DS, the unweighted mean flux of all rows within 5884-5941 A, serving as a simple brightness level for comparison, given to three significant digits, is 75.2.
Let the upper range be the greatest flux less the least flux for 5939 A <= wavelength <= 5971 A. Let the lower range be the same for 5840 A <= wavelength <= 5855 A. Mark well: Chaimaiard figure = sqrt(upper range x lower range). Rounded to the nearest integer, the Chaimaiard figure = 16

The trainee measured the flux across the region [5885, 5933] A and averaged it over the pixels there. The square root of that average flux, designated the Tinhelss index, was 8.61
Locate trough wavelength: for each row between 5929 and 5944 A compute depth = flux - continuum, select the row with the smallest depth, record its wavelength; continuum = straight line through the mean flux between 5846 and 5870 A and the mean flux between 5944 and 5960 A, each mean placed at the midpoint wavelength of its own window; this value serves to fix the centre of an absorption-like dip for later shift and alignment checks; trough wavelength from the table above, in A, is 5943.0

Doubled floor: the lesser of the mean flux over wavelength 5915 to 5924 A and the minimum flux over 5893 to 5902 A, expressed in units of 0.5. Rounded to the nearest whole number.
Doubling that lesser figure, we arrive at 125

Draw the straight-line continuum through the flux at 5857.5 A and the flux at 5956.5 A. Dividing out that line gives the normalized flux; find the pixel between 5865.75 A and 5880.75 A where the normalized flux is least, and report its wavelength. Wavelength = 5878.5 A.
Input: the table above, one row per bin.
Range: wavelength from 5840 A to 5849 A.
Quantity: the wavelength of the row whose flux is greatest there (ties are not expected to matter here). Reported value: 5841.0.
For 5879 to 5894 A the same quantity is 5880.0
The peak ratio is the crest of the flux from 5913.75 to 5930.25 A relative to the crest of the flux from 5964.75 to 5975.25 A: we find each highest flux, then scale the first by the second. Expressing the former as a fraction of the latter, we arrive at 0.95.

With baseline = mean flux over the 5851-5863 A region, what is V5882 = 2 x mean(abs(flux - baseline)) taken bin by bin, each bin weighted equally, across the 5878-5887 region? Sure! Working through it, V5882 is 19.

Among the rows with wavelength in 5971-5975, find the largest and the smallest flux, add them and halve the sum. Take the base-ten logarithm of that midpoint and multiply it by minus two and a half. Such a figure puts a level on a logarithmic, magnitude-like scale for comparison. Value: -4.82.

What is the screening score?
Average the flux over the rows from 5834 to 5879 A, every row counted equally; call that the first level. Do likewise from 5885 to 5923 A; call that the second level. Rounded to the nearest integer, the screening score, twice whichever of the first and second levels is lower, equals 145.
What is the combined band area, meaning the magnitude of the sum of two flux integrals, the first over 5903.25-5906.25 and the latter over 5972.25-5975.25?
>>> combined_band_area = 482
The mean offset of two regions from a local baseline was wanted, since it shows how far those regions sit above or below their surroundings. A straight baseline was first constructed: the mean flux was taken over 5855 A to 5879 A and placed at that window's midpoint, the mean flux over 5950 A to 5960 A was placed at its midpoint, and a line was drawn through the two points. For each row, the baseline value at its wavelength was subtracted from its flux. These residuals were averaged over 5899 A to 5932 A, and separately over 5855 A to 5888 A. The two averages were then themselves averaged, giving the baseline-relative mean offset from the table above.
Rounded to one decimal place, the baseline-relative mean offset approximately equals -3.6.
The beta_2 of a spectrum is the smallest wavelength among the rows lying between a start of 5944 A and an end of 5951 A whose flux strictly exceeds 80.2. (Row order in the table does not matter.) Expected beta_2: 5946.0 A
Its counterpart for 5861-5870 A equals 5868.0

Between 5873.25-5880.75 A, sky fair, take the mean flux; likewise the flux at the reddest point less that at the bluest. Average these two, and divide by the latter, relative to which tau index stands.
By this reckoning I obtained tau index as -7.8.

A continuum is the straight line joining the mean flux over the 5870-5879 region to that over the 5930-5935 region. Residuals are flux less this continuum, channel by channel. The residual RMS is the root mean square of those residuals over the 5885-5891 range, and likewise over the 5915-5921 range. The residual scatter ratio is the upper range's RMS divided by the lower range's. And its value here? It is 0.33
